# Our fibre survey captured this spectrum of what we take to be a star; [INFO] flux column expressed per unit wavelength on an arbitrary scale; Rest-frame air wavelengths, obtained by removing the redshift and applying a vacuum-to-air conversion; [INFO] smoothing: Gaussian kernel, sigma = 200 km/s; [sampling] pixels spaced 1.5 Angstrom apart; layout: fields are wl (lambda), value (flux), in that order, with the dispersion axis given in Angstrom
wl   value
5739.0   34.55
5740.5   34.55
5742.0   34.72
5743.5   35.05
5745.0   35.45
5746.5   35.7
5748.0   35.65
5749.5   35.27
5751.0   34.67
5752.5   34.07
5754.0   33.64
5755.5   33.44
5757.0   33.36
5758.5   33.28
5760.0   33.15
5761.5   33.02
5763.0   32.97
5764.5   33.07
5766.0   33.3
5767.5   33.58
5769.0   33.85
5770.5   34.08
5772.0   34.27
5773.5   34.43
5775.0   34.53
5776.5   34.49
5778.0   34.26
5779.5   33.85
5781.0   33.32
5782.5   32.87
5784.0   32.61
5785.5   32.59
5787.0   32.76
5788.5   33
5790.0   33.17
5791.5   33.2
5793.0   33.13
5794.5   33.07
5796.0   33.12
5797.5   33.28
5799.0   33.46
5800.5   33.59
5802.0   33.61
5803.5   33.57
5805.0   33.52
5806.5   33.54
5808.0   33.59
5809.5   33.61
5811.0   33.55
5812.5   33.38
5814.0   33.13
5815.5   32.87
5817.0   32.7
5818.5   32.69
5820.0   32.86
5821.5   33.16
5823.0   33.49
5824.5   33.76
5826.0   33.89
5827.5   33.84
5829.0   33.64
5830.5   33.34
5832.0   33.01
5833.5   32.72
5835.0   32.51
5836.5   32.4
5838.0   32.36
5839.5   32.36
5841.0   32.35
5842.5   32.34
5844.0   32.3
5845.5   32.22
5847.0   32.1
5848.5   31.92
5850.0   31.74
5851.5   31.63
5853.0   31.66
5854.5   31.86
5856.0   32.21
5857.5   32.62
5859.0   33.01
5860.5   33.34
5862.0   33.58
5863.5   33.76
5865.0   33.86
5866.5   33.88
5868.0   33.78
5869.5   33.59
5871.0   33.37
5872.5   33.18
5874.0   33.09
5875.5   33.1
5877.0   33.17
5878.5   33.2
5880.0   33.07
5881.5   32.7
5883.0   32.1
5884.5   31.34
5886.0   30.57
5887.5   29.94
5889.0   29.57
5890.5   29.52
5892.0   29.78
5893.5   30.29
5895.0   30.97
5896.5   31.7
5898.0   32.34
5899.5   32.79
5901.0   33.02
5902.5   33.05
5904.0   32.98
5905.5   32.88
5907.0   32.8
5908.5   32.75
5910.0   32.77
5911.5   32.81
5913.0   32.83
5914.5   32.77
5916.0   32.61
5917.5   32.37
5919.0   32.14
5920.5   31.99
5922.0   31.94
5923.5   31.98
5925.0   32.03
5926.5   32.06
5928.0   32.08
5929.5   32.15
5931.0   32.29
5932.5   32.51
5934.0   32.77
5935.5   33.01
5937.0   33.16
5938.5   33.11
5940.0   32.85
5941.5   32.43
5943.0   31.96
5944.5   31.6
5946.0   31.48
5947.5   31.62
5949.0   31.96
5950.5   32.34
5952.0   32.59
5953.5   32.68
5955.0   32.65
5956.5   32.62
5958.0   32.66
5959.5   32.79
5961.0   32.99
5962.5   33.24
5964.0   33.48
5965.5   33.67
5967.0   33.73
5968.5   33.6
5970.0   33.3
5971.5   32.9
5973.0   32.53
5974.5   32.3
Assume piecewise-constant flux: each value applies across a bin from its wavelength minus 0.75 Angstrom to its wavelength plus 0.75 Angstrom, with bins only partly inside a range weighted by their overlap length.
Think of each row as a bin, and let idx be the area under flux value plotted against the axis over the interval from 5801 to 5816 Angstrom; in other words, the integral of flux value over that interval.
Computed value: 502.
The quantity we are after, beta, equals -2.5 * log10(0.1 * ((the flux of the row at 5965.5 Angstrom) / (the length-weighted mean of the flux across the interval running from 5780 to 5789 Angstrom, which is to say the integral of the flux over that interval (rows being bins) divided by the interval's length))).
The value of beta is 2.47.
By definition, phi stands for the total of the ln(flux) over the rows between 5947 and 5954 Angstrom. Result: 17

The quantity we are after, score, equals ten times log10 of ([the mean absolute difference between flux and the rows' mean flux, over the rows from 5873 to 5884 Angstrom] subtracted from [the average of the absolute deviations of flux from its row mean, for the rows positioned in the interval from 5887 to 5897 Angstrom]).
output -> -4.8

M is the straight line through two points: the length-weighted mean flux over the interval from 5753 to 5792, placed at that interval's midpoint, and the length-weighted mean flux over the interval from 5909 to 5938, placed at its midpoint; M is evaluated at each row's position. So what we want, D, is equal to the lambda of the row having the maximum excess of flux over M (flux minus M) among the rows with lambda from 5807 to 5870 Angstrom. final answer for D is 5866.5 Angstrom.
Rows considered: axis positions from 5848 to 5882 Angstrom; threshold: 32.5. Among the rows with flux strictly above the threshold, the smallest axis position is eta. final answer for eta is 5857.5 Angstrom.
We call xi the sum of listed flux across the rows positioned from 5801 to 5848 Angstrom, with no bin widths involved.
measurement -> 1024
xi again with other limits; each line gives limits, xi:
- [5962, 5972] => 234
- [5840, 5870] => 654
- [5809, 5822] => 298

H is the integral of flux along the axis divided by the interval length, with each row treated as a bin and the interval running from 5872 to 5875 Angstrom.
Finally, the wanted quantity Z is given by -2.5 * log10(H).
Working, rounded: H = 33.1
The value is -3.80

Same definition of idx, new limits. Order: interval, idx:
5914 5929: 483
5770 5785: 508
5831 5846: 487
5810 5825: 497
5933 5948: 486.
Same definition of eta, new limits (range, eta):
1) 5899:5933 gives 5899.5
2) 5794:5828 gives 5794.5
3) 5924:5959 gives 5932.5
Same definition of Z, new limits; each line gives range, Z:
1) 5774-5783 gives -3.83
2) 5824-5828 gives -3.82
